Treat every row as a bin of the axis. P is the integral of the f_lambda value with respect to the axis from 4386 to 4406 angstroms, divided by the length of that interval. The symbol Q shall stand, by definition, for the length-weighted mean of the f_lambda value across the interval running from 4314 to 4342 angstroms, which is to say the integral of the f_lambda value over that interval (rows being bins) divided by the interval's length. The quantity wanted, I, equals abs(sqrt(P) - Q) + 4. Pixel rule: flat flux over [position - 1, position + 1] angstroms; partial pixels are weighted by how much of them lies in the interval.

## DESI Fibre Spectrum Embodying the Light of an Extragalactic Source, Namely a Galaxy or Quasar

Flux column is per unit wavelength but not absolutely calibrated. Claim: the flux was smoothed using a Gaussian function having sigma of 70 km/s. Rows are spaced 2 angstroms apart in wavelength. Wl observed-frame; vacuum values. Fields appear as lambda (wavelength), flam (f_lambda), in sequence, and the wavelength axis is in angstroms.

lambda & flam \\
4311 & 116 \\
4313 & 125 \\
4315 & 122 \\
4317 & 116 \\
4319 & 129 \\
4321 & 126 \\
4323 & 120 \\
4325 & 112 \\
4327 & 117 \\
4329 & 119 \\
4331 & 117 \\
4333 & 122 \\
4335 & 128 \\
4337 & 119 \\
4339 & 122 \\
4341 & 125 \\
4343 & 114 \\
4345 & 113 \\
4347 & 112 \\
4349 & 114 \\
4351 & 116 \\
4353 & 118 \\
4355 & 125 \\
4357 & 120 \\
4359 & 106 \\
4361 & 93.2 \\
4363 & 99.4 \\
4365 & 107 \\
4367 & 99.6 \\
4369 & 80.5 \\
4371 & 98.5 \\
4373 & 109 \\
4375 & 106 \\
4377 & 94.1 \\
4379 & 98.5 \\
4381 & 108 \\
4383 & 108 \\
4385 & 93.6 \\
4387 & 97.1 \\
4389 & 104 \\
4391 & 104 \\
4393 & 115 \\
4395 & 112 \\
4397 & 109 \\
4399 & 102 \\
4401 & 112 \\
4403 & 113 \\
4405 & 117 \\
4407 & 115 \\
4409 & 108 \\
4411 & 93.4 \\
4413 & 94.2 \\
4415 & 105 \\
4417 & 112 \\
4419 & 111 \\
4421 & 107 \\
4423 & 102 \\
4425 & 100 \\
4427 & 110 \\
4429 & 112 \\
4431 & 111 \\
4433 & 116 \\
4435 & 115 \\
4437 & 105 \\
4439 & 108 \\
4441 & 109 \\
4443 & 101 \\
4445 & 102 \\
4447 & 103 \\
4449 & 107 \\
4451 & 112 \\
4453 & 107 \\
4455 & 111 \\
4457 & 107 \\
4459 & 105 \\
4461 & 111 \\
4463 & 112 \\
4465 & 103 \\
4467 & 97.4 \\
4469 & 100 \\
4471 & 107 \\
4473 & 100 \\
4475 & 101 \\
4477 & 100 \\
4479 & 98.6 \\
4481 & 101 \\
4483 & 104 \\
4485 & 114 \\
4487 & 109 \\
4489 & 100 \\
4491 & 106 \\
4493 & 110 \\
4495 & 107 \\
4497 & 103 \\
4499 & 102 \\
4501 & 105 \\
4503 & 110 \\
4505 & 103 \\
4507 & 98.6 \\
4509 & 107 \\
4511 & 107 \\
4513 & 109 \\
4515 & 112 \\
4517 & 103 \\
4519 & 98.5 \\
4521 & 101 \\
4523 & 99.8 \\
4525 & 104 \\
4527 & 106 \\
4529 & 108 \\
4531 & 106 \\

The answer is 115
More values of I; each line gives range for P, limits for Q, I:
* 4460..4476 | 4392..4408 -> 106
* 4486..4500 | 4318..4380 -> 106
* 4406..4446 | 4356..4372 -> 94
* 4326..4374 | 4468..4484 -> 95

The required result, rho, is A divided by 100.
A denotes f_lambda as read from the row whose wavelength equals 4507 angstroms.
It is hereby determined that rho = 0.99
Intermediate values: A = 98.6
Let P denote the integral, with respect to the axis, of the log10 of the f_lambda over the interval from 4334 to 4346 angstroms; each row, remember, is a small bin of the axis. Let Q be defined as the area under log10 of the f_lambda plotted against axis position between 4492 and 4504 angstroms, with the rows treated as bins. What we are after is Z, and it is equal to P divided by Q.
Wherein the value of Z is 1.03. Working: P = 24.95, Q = 24.3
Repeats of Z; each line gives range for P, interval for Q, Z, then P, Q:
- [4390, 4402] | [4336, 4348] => 0.98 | 24.44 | 24.8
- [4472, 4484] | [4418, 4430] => 0.99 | 24.04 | 24.3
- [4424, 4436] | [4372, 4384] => 1.01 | 24.52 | 24.2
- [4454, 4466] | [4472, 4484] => 1.02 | 24.41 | 24.0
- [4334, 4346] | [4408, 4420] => 1.03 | 24.95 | 24.2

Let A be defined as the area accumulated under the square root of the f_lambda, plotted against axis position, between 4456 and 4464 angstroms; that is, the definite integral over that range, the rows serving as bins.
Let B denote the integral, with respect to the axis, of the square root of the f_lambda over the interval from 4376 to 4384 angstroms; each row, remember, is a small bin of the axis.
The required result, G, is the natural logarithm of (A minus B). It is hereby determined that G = 1.0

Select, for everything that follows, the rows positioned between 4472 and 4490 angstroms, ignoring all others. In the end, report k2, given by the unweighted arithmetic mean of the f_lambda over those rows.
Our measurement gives 103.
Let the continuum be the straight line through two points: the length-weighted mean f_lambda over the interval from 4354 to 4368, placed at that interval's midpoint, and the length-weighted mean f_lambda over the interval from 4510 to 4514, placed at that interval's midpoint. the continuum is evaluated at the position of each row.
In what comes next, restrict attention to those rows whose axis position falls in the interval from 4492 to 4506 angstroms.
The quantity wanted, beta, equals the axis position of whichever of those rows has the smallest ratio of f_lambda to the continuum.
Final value 4499 angstroms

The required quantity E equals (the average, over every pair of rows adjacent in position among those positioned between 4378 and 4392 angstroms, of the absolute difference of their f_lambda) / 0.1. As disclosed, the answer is 57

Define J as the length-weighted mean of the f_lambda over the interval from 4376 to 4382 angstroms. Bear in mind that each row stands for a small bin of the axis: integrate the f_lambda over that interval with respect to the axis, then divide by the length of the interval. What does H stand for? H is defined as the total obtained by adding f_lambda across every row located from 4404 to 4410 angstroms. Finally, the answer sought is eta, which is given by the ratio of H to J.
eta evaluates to 3.39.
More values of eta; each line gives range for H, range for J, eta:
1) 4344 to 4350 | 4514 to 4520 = 3.24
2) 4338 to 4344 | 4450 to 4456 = 3.28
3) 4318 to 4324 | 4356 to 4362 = 3.52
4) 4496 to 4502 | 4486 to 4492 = 2.95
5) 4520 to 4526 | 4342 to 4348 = 2.70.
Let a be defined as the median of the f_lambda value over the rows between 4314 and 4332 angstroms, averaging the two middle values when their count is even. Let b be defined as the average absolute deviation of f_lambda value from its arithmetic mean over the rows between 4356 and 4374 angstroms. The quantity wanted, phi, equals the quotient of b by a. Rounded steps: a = 119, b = 8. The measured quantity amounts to 0.067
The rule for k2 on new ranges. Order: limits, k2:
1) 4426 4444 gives 110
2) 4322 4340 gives 120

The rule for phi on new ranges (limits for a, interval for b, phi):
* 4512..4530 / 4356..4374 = 0.077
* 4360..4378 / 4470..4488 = 0.042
